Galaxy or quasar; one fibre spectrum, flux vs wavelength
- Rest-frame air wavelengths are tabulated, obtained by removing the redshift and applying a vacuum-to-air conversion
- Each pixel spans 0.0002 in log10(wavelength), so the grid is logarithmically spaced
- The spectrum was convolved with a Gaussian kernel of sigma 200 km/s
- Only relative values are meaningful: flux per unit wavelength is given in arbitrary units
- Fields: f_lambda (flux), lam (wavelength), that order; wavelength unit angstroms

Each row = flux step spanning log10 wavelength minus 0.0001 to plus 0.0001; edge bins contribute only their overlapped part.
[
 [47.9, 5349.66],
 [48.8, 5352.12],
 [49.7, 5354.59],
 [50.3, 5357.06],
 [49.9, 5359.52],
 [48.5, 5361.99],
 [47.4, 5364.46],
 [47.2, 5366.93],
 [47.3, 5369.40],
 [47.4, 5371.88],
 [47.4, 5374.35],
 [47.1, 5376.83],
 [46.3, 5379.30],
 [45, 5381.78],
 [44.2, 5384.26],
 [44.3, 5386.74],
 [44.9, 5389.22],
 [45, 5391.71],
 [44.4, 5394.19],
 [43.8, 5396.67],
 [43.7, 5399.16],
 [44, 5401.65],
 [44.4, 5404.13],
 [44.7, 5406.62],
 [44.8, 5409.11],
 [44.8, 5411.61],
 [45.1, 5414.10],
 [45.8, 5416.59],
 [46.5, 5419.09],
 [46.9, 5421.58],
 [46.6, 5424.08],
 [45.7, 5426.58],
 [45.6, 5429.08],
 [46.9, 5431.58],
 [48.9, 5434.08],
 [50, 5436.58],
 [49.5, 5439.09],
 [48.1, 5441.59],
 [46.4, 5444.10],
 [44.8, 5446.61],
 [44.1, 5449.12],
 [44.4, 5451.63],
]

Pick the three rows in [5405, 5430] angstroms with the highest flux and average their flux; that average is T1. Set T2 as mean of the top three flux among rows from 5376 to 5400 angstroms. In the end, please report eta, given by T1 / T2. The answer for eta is 1.01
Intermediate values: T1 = 46.7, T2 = 46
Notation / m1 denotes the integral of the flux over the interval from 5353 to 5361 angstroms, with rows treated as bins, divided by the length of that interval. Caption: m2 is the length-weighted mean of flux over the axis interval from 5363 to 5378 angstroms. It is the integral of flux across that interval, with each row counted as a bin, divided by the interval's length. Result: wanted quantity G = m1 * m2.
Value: 2359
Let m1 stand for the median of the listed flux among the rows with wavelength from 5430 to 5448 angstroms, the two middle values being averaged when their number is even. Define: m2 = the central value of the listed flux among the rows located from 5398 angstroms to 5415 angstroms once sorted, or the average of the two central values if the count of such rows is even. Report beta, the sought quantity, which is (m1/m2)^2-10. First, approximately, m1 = 48.1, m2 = 44.7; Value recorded -8.84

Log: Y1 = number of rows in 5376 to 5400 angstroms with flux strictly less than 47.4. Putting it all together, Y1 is 10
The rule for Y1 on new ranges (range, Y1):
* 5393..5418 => 10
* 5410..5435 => 9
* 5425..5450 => 6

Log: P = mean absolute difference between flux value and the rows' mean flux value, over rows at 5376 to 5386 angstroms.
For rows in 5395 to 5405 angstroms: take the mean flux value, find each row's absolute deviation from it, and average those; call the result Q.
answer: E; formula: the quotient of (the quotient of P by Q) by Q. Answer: 20.7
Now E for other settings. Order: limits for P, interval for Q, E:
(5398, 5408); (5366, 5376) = 62.2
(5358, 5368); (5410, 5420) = 2.6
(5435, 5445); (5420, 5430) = 4.1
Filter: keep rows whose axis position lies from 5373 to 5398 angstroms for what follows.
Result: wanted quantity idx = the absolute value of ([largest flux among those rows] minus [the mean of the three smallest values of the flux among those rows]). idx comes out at 3.3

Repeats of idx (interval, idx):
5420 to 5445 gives 4.1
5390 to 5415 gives 1.3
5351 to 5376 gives 3.0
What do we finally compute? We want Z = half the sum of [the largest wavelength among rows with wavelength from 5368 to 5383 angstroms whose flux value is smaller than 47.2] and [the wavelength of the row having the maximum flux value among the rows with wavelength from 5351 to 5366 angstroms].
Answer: 5369.4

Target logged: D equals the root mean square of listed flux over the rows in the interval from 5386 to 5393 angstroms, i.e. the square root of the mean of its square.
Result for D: 44.7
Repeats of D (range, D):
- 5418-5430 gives 46.3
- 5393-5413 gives 44.3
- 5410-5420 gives 45.6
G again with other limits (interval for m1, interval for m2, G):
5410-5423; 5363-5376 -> 2168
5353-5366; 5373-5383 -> 2282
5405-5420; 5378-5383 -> 2067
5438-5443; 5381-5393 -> 2176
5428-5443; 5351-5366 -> 2364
